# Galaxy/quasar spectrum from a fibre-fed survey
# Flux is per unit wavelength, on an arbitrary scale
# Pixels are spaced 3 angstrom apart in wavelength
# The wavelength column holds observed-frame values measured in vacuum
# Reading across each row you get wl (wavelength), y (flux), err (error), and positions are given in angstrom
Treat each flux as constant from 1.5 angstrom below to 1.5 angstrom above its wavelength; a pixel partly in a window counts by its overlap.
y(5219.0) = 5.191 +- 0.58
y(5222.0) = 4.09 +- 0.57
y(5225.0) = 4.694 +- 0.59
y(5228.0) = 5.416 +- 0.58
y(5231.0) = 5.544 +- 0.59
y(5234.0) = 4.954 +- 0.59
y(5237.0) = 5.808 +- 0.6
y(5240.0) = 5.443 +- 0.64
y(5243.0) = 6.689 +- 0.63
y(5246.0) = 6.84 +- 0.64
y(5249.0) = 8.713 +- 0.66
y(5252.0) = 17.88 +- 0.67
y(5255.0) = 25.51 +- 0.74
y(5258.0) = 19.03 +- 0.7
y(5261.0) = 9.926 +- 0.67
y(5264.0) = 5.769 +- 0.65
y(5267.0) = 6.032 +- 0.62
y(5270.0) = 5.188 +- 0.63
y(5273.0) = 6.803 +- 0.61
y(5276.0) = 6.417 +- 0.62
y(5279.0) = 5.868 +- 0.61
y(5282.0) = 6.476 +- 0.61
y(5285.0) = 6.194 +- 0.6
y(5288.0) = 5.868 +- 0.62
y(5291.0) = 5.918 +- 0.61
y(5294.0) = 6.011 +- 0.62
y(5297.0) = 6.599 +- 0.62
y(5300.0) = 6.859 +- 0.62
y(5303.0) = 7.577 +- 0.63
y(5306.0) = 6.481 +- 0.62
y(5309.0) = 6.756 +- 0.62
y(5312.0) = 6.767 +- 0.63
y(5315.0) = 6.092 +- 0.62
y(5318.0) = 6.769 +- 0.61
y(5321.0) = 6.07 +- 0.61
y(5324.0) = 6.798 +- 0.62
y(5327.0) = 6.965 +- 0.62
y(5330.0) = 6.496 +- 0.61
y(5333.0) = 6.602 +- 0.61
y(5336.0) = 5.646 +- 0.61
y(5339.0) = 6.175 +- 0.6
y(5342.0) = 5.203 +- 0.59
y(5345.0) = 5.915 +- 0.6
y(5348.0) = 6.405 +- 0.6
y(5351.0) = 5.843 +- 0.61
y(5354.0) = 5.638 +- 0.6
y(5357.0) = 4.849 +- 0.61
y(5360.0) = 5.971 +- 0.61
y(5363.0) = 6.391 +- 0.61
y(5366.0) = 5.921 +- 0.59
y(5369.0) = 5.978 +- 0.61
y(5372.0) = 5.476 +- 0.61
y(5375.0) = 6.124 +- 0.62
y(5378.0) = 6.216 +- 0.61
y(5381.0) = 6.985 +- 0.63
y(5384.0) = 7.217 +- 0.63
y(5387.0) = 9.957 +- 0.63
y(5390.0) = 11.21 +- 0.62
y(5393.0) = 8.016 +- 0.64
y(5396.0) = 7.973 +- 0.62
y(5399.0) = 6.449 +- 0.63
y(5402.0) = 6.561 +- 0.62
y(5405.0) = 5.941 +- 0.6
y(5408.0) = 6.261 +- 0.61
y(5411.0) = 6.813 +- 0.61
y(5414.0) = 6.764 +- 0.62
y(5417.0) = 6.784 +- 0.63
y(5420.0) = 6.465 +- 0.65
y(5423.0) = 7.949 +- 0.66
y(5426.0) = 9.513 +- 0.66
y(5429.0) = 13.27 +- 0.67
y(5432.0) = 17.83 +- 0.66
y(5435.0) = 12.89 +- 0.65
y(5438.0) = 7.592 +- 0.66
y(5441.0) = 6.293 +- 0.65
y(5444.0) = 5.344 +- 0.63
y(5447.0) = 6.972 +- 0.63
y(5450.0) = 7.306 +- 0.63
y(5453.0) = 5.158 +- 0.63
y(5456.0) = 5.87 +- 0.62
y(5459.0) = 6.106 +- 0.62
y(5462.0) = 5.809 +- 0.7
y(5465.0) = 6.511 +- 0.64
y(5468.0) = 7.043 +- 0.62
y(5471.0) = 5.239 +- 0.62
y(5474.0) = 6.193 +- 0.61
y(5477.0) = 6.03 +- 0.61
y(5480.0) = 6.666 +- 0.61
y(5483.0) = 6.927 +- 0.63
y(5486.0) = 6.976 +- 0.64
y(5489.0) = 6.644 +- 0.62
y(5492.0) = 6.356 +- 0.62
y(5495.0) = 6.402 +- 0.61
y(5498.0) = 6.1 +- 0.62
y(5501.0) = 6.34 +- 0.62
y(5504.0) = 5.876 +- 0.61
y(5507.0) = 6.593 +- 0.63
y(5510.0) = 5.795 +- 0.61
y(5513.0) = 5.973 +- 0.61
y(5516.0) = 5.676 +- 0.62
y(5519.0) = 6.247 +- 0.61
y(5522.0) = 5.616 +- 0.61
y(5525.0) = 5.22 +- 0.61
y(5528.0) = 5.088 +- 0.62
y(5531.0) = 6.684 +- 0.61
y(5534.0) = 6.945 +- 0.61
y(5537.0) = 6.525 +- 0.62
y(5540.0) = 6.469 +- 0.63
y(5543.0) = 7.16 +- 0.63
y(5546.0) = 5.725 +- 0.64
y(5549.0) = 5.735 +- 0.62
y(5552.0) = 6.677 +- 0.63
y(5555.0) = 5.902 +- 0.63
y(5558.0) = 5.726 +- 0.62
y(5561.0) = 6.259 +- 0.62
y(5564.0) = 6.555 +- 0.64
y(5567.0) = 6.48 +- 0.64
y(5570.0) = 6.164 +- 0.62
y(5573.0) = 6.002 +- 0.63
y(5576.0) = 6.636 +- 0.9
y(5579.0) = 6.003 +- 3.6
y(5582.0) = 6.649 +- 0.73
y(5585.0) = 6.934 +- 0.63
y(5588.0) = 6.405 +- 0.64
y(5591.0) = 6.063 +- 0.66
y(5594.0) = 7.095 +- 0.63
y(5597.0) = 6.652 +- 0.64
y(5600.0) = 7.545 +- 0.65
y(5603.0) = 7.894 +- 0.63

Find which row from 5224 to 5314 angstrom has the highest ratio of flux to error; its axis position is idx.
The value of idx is 5255.0 angstrom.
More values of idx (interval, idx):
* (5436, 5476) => 5450.0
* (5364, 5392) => 5390.0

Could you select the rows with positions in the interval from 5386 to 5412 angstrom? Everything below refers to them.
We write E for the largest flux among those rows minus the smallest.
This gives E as 5.3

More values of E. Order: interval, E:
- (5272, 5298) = 0.9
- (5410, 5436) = 11.4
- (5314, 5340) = 1.3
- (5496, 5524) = 1.0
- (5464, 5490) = 1.8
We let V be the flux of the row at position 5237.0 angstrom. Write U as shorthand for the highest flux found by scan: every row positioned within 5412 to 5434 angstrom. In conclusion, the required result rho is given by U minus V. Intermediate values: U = 17.83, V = 5.808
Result 12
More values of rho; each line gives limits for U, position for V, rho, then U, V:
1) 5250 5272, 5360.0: 20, 25.51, 5.971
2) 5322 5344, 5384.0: 0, 6.965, 7.217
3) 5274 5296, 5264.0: 1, 6.476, 5.769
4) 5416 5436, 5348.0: 11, 17.83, 6.405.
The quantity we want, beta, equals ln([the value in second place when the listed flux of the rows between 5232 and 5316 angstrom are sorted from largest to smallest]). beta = 2.9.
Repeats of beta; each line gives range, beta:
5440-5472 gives 2.0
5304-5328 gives 1.9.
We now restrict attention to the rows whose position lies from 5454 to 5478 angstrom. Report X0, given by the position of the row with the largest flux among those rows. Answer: 5468.0 angstrom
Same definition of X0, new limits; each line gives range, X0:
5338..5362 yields 5348.0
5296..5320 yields 5303.0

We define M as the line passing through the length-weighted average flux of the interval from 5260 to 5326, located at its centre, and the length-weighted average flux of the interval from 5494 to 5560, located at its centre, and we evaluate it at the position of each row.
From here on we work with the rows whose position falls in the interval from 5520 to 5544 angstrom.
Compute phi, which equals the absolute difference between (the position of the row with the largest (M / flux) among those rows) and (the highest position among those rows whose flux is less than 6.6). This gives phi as 12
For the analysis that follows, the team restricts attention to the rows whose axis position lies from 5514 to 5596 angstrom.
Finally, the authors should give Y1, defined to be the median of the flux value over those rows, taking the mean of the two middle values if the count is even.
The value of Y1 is 6.26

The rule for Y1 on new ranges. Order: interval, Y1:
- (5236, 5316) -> 6.48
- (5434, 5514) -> 6.34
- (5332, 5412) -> 6.22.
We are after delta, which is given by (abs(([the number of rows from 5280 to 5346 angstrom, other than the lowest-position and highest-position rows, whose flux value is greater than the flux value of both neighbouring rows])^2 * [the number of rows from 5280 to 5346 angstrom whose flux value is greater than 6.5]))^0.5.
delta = 18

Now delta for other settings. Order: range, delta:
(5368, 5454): 25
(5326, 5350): 3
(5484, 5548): 19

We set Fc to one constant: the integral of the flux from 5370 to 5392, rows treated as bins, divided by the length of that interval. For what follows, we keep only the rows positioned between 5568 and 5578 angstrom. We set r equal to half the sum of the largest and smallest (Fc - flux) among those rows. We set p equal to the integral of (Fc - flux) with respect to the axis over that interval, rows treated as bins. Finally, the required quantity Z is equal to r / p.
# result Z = 0.10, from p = 13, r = 1.25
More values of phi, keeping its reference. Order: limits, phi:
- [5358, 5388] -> 6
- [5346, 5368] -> 9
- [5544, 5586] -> 33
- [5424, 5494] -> 39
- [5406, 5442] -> 33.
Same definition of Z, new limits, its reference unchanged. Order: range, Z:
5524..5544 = 0.06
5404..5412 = 0.12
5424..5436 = 0.09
